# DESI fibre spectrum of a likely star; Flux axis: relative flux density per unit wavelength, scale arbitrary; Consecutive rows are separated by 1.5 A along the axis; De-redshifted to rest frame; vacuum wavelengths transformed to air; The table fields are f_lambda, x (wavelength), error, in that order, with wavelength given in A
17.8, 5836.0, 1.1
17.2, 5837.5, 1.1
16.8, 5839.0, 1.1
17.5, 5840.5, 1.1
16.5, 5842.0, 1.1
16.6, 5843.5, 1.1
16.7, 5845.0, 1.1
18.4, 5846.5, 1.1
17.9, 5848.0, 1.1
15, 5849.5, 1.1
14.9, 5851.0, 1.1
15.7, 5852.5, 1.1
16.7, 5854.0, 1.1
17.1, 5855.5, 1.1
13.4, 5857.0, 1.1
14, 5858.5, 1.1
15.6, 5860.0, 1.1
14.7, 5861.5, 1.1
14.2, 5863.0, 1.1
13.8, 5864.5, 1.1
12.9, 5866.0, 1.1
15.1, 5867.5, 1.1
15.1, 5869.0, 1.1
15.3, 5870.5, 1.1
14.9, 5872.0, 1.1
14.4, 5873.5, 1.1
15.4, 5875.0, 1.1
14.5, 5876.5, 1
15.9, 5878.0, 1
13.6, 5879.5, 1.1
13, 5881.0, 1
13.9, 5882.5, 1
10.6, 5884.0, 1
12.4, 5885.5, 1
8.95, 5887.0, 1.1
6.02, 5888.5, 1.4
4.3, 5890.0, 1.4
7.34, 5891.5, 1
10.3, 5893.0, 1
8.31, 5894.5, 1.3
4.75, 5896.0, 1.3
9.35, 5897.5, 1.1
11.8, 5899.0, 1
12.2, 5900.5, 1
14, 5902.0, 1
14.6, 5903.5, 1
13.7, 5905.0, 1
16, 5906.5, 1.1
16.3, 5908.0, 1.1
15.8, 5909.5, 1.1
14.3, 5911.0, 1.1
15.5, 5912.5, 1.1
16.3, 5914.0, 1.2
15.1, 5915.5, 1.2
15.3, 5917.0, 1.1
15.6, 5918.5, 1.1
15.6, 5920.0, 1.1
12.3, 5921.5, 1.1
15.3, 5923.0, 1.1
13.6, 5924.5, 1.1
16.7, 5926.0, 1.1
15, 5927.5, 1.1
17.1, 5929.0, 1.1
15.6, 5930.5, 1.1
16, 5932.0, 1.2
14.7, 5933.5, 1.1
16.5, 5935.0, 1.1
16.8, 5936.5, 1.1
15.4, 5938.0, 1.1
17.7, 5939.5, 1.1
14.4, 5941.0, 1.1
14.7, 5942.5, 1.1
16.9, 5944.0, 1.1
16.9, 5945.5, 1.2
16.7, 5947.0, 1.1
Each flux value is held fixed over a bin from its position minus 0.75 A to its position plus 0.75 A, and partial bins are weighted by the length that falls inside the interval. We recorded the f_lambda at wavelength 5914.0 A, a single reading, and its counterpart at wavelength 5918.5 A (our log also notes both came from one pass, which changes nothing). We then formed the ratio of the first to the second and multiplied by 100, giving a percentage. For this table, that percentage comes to 104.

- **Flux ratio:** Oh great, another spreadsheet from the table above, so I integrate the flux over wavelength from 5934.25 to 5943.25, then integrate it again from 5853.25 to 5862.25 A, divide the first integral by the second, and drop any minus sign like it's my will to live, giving 1.04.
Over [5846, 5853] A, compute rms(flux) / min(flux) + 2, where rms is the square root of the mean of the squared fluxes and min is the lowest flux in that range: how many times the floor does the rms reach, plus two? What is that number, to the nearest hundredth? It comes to 3.10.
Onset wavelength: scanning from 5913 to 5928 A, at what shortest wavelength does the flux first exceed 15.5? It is 5914.0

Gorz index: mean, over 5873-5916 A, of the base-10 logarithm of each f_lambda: 1.07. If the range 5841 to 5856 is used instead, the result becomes 1.22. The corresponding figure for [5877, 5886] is 1.12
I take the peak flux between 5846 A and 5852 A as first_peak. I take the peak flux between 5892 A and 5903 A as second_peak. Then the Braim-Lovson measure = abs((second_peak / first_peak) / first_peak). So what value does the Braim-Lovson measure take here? 0.041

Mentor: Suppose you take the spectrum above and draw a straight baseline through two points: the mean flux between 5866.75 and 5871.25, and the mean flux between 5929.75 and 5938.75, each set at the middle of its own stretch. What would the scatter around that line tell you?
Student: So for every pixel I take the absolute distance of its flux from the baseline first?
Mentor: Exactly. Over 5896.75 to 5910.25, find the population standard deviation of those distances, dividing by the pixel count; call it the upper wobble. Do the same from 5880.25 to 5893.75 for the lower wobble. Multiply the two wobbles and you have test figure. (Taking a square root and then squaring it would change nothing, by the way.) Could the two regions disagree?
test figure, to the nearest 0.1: 5.7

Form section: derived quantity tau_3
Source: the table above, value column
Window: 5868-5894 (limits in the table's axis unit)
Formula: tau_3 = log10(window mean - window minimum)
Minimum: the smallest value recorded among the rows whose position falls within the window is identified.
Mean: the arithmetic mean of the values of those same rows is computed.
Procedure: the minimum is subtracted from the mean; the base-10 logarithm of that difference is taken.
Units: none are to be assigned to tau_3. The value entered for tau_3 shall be 0.89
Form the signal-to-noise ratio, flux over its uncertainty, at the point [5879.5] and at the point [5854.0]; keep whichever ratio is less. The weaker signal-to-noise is 12.4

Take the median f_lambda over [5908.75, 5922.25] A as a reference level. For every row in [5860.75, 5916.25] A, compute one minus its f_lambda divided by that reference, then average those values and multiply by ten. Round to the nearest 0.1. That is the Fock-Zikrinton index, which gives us 1.7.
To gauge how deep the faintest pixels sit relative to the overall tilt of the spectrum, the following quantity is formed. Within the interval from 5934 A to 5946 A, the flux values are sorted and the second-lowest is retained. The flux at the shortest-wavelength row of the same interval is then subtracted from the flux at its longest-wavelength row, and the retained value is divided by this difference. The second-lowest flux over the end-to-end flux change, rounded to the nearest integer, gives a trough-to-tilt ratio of 37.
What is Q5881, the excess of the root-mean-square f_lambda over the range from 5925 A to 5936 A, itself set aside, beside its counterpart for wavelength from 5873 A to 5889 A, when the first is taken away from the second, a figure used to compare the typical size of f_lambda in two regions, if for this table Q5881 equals -3.0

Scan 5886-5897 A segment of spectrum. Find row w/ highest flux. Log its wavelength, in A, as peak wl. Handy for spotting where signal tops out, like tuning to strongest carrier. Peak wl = 5893.0 A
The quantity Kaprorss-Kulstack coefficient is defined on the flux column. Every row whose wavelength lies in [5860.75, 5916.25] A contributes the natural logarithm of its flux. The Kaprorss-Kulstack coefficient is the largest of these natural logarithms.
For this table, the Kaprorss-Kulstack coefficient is 2.79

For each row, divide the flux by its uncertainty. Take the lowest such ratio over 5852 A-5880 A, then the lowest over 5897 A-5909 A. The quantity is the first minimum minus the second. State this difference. 3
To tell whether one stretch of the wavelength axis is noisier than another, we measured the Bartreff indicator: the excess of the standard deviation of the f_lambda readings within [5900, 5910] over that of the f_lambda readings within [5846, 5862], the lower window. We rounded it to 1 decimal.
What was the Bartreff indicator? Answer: -0.1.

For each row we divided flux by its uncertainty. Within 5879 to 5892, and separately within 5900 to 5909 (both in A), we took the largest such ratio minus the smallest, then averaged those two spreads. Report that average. 6.7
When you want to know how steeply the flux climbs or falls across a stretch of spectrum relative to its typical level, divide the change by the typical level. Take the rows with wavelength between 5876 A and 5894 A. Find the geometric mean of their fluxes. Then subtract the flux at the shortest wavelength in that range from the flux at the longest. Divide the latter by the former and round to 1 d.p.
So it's -0.4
